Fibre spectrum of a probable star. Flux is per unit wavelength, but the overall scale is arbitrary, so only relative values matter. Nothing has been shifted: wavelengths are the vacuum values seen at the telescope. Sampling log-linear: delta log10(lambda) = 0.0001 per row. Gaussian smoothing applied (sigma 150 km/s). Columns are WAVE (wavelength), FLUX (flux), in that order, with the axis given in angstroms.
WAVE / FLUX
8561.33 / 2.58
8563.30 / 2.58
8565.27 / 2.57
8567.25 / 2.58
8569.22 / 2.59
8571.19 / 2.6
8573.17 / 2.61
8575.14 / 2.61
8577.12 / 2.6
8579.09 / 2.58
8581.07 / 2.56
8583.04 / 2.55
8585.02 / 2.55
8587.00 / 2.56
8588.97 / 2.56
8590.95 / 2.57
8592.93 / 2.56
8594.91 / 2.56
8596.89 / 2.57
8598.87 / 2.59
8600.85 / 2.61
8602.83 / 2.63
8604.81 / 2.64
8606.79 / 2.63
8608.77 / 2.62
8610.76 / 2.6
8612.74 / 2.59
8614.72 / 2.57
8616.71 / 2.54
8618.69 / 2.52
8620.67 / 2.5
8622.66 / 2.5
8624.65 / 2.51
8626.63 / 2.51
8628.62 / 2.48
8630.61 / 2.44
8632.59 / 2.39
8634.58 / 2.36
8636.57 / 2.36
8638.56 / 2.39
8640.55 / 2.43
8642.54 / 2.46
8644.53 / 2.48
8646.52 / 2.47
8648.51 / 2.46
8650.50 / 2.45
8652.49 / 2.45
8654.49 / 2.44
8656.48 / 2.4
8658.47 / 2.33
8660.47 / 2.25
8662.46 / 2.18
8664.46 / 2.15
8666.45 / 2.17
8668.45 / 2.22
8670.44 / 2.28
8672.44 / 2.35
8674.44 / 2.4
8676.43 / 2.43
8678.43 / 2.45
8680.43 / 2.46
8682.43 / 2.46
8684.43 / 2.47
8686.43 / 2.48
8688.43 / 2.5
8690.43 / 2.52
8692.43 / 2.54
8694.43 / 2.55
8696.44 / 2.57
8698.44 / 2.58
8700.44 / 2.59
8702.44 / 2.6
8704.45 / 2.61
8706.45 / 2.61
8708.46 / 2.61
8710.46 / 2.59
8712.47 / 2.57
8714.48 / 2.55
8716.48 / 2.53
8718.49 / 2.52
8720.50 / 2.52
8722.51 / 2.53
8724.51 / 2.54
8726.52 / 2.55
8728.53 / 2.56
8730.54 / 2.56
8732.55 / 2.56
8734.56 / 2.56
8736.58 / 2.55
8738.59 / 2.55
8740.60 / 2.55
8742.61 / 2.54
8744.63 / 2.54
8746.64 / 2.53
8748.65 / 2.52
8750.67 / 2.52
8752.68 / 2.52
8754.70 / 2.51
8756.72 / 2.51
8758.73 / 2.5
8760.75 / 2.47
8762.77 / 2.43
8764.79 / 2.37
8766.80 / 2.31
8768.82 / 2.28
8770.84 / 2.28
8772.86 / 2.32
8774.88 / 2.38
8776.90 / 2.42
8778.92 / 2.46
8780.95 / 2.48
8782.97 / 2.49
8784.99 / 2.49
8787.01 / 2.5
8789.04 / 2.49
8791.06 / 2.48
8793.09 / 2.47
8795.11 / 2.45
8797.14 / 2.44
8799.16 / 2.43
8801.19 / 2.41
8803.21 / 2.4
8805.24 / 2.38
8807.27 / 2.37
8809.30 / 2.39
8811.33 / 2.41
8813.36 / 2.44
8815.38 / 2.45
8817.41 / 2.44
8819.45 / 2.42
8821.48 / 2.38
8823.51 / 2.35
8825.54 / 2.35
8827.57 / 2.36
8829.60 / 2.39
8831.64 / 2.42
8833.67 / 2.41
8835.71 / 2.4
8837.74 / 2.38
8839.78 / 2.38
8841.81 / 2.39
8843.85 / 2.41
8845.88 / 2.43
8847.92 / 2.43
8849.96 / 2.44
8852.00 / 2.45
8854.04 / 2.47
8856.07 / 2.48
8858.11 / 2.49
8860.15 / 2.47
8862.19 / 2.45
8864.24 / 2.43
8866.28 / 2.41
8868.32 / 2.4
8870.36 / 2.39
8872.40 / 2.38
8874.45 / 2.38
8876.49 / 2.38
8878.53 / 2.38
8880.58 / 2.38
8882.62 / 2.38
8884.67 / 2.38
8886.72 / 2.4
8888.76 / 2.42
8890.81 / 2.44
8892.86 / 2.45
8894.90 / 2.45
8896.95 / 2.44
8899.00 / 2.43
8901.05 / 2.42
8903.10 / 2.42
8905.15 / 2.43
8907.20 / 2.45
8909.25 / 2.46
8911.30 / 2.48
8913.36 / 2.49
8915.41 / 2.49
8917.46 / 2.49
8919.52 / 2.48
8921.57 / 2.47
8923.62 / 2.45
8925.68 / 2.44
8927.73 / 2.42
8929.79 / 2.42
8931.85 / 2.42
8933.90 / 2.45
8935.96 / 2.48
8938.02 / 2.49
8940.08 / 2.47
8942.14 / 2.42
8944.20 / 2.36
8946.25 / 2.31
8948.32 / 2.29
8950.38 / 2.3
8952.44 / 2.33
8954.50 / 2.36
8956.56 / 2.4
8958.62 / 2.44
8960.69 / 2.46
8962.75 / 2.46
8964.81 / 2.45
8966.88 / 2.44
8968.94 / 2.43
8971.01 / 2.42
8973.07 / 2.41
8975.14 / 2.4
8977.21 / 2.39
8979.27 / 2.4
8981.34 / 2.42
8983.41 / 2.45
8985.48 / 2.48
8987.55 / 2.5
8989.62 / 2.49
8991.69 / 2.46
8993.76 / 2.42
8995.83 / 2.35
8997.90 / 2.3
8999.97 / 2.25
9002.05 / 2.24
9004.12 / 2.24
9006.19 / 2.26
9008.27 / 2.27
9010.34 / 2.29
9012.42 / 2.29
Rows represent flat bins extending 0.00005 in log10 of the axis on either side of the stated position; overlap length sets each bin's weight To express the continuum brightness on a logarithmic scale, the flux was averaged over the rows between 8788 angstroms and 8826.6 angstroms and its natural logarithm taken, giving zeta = 0.883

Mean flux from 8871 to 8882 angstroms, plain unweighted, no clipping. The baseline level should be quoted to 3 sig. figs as 2.38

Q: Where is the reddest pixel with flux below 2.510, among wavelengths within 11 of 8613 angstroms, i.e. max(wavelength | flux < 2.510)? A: 8622.66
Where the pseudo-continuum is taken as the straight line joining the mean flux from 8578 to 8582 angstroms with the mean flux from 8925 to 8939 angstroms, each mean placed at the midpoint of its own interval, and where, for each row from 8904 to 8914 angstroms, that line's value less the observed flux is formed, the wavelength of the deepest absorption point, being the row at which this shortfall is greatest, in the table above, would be 8905.15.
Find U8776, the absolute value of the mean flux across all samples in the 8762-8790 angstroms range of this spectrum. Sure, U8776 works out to 2.41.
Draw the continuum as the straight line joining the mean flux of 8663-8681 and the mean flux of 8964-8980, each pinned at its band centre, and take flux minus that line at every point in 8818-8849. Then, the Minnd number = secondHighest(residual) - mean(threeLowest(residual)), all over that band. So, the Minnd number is 0.07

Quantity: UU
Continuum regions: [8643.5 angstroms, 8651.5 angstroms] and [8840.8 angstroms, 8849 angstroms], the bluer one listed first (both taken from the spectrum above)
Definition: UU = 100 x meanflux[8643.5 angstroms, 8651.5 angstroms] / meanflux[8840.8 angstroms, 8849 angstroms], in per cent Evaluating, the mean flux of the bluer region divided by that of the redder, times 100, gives 102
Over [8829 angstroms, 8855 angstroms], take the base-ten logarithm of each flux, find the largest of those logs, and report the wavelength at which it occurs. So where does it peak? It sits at 8854.04 angstroms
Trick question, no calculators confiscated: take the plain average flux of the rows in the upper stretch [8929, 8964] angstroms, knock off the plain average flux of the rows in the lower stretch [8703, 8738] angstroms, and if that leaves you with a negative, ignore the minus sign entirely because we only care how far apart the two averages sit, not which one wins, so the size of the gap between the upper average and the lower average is 0.156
